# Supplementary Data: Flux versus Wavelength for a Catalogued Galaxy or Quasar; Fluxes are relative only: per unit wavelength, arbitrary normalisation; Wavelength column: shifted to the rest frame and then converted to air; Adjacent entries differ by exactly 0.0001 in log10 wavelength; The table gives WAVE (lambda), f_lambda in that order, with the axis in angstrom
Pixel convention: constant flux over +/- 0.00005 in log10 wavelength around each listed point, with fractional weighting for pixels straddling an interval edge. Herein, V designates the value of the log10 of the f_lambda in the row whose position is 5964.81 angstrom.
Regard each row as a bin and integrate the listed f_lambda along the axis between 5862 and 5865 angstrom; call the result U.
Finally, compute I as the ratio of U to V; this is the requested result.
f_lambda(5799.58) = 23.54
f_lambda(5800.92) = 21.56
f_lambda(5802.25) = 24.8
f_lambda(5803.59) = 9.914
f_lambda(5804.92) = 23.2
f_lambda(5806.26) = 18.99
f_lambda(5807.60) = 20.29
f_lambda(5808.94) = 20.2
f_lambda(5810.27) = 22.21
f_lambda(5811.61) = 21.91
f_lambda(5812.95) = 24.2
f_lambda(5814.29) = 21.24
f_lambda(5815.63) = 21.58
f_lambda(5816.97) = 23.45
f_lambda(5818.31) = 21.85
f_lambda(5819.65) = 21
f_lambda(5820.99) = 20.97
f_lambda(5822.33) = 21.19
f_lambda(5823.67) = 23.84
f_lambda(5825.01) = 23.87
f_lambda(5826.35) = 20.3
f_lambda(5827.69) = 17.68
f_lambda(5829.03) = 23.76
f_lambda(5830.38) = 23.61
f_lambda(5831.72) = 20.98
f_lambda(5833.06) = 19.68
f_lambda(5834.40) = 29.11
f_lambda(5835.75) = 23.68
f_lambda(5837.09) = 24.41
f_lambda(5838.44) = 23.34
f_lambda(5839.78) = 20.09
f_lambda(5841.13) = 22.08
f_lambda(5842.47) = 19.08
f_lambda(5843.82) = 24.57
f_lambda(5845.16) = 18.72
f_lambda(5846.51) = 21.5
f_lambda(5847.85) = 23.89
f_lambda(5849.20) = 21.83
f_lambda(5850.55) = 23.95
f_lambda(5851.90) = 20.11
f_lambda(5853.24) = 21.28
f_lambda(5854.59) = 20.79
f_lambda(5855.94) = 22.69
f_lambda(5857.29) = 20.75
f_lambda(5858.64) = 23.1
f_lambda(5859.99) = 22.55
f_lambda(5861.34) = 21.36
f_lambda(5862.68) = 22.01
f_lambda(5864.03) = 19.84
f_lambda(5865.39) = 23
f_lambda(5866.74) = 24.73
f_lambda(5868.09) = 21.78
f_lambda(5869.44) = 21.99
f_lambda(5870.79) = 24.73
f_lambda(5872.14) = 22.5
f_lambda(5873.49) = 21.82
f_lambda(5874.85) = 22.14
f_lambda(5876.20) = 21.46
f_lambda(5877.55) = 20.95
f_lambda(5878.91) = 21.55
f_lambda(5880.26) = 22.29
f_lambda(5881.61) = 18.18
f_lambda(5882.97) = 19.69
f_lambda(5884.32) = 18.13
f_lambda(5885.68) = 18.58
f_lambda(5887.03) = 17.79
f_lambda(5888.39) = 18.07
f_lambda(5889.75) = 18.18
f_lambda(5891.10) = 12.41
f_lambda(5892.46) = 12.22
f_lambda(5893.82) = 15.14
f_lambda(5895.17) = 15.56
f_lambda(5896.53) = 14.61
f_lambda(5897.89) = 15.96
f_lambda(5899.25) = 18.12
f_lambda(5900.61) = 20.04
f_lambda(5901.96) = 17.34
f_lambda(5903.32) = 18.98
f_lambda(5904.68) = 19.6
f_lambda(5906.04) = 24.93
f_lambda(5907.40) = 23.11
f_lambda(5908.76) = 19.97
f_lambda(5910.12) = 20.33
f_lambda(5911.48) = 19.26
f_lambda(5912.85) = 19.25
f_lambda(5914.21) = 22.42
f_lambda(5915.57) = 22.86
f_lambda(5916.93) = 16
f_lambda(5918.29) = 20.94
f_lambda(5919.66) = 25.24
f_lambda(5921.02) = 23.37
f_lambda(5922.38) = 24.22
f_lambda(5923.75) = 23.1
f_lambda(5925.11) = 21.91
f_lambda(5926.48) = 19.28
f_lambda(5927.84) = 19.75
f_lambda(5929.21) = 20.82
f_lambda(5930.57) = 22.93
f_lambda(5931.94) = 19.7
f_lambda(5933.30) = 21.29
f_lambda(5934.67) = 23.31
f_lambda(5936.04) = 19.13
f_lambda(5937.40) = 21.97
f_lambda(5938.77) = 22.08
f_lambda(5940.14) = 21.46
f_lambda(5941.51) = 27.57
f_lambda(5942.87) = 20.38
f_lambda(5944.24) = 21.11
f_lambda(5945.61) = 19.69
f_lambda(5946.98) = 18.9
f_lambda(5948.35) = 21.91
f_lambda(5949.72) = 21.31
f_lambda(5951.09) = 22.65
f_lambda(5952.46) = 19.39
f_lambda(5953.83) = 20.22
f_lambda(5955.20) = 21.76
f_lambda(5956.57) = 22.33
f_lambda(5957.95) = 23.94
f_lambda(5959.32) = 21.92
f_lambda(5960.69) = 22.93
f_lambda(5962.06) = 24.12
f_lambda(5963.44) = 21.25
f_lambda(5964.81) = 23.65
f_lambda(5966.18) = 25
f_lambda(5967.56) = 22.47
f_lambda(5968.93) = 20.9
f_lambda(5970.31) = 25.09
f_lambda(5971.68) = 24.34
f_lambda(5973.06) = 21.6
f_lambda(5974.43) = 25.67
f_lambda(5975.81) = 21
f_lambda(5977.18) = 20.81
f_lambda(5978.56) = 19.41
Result 46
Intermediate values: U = 63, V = 1.37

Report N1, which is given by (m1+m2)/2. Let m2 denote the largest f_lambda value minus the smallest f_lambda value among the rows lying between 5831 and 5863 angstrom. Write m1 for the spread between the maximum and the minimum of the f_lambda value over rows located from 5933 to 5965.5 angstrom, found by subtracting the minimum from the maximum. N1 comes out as 9.5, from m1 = 8.7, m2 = 10.4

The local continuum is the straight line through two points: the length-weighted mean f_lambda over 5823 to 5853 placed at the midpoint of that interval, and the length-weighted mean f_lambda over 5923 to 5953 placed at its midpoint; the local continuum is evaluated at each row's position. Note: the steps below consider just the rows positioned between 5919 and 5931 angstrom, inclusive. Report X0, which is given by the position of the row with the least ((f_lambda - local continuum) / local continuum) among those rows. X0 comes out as 5926.48 angstrom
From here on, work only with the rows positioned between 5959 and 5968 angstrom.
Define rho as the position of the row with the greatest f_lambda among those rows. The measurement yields 5966.18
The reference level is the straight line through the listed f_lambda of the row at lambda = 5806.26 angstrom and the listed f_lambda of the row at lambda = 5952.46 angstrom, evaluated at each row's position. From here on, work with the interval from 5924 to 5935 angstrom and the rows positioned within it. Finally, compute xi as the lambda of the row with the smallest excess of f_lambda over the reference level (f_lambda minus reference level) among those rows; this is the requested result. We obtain 5926.48 angstrom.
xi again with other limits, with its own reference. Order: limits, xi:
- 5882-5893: 5892.46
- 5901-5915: 5901.96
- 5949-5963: 5952.46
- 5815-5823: 5820.99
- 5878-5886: 5884.32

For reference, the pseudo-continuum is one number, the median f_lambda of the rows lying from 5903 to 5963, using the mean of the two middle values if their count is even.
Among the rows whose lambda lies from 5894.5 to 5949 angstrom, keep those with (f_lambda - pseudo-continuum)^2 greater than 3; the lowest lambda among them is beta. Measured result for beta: 5895.17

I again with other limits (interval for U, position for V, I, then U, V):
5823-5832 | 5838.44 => 145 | 198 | 1.37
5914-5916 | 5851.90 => 35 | 45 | 1.30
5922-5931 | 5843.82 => 140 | 194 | 1.39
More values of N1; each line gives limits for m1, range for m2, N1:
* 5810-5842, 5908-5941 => 10.3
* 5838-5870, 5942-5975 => 6.4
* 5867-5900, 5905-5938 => 10.9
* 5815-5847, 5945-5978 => 9.1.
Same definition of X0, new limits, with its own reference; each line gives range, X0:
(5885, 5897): 5892.46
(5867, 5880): 5877.55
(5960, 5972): 5968.93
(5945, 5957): 5946.98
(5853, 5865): 5864.03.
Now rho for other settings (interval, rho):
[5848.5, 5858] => 5850.55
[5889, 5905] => 5900.61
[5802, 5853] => 5834.40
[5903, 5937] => 5919.66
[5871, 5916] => 5906.04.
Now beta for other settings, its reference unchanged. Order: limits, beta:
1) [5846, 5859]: 5847.85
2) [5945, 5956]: 5945.61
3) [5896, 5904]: 5896.53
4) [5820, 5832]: 5823.67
